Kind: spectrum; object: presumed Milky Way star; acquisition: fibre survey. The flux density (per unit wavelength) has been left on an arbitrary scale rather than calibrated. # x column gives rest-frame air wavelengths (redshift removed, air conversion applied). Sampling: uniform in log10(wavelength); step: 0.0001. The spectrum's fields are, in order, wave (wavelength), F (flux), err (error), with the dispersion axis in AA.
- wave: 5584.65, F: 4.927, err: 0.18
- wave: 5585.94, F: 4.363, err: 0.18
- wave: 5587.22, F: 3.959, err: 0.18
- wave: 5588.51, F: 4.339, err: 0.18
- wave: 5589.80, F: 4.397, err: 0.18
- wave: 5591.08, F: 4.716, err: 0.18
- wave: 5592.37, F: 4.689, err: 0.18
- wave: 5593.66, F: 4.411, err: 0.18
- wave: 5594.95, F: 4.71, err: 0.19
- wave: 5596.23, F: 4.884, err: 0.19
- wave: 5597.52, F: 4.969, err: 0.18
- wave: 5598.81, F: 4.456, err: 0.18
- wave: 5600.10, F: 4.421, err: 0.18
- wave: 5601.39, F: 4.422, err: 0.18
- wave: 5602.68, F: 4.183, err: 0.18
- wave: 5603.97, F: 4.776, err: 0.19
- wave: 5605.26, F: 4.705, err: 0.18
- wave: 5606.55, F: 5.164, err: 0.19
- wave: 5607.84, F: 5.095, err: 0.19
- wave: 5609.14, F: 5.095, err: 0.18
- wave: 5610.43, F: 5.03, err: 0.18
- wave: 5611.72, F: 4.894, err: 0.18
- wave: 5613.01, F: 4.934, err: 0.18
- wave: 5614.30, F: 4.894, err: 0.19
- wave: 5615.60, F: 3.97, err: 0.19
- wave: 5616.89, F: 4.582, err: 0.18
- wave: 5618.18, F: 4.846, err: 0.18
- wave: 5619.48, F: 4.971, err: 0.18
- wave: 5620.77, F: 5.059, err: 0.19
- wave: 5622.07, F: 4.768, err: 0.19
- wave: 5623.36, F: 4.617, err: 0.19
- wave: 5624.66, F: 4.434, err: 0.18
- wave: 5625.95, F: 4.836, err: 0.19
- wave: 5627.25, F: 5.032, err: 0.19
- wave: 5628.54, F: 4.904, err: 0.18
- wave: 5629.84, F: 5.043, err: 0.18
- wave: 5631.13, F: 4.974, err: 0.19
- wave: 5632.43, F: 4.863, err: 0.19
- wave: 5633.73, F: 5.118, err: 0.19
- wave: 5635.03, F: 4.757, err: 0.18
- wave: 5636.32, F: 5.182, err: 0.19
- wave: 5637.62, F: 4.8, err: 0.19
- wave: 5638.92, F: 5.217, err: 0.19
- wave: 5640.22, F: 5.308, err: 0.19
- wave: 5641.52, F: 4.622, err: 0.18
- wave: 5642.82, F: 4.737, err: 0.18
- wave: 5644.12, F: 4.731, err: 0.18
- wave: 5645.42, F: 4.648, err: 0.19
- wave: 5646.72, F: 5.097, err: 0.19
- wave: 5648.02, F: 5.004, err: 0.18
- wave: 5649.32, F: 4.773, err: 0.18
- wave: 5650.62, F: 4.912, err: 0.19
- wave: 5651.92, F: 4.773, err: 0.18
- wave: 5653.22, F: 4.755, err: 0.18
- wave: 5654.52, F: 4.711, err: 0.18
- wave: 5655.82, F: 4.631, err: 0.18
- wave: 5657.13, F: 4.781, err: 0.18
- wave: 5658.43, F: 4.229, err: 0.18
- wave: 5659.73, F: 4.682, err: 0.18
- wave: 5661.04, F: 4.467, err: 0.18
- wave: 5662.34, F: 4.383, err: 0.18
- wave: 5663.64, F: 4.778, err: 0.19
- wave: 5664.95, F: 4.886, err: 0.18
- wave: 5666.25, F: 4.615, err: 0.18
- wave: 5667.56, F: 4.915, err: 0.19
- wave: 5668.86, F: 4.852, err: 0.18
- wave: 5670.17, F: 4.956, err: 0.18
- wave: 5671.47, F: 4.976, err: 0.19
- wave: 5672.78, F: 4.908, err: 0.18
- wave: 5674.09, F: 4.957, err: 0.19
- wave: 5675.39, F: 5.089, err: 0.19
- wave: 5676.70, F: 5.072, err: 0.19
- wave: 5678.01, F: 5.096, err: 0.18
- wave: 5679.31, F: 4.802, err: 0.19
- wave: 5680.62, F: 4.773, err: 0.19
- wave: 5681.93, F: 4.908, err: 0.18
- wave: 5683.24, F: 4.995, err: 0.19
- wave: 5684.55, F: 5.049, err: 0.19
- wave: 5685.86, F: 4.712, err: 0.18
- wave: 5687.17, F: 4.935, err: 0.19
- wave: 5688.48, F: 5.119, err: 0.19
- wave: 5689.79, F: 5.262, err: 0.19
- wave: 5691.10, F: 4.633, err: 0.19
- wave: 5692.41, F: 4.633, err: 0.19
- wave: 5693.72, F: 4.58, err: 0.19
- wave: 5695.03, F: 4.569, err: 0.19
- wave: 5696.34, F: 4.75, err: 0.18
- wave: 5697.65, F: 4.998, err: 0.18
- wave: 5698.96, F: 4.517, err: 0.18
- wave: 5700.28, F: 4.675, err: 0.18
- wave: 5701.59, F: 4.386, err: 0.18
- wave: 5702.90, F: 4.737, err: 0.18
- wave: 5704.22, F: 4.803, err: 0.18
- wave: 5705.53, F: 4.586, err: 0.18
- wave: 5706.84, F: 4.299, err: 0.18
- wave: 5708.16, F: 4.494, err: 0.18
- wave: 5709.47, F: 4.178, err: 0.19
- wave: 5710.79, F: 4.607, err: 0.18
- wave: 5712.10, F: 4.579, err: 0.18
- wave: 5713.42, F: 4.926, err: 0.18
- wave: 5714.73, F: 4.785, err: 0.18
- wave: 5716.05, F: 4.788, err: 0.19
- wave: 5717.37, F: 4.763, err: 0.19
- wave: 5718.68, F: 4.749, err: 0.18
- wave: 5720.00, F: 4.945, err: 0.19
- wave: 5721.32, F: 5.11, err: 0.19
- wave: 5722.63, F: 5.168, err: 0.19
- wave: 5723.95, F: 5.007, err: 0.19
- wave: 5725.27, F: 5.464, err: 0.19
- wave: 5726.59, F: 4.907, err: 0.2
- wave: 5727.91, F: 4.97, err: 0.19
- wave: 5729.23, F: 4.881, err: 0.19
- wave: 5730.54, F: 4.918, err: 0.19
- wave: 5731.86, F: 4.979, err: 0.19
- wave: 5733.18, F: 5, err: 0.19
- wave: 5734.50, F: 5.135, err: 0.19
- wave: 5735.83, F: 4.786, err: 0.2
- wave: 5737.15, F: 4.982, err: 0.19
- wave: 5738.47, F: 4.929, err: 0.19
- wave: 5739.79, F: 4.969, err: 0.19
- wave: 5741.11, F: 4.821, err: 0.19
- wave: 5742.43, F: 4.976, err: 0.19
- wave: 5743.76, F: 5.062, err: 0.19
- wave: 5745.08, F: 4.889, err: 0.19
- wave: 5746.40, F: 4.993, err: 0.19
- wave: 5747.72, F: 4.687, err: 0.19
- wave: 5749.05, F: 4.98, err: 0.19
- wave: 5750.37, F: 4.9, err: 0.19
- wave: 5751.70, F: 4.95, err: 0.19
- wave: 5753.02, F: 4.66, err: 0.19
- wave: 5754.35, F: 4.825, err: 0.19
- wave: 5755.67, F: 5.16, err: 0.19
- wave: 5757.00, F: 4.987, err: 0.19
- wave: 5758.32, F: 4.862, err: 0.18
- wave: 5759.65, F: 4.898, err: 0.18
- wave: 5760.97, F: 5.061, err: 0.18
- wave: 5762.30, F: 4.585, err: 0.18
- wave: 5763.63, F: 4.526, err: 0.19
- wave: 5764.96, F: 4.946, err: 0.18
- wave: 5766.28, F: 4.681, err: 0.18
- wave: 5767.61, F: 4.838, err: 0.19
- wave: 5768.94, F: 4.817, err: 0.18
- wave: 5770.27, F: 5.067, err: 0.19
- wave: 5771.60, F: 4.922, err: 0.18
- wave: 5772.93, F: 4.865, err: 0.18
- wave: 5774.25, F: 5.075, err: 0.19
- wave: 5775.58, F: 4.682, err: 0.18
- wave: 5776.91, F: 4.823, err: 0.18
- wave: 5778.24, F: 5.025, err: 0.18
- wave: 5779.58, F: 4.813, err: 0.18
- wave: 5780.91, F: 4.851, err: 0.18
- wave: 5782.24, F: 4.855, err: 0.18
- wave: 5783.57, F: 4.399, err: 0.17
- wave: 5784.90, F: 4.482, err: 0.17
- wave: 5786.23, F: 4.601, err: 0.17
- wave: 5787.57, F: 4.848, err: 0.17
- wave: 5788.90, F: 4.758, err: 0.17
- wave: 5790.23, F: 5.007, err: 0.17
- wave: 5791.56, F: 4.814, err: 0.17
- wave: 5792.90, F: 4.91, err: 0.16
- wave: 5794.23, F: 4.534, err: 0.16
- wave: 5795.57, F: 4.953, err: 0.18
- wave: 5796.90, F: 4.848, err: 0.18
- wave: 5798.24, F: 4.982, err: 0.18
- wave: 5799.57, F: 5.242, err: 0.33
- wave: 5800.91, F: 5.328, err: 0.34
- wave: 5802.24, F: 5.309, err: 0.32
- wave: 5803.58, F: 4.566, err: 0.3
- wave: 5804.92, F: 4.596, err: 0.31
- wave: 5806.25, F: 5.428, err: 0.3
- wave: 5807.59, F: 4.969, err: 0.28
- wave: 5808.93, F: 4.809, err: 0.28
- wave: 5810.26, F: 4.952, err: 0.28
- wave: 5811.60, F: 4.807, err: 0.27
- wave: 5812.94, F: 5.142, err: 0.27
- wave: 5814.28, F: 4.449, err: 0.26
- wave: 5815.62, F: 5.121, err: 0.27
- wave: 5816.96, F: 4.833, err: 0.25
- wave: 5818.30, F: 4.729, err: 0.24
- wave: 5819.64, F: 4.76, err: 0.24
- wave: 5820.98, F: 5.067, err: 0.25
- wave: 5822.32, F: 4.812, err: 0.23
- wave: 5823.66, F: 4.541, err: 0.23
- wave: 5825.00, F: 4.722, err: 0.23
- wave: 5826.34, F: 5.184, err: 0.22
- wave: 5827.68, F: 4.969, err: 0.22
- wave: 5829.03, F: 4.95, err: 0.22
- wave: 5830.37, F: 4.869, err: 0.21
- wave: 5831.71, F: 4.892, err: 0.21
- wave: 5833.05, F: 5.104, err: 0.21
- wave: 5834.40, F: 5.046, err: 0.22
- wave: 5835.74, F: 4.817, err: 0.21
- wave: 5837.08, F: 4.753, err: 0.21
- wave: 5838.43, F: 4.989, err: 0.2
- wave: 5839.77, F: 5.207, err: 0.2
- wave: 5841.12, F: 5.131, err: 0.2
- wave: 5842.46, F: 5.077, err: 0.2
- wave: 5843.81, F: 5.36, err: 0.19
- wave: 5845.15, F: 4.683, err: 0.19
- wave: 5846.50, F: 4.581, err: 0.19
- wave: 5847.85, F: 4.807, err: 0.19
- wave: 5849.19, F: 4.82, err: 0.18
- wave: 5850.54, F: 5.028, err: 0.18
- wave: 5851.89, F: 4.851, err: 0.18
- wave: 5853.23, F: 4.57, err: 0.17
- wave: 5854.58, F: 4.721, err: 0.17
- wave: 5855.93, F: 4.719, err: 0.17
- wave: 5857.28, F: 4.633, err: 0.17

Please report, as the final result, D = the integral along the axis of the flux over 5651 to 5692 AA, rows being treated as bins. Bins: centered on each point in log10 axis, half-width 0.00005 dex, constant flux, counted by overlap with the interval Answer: 198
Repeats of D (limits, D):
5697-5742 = 217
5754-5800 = 223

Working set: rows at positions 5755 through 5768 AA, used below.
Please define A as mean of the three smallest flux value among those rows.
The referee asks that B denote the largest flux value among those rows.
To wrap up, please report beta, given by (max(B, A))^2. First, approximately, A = 4.60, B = 5.16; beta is 27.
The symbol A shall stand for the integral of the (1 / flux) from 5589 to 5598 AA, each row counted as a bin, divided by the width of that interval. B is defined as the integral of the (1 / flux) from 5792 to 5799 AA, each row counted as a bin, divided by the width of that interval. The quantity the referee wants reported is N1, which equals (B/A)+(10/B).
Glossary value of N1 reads 49.4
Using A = 0.215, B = 0.206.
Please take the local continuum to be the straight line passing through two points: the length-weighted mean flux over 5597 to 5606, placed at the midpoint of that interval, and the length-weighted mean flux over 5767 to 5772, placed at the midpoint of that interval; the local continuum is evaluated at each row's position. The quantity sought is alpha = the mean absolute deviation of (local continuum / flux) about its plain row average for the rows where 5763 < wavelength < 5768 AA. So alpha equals 0.031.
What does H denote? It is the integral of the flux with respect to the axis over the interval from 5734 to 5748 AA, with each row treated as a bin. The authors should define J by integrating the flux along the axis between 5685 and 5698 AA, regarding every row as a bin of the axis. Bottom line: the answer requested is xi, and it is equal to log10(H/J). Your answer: 0.0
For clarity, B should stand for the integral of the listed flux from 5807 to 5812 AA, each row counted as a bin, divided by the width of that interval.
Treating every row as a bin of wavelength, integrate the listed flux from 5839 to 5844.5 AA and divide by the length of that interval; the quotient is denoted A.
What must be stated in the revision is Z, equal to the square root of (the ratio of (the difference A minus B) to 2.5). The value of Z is 0.35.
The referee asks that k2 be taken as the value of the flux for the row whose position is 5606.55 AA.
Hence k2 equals 5.164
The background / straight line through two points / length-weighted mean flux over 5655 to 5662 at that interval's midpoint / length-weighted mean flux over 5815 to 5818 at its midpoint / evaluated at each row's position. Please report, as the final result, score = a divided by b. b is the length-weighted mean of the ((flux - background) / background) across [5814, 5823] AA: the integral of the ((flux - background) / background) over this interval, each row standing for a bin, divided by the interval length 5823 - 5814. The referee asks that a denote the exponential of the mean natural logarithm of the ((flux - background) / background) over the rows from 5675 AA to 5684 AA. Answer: -3.3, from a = 0.072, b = -0.02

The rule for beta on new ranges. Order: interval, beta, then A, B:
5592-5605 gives 25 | 4.34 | 4.969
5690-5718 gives 25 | 4.29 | 4.998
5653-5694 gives 28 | 4.36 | 5.262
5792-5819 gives 29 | 4.52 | 5.428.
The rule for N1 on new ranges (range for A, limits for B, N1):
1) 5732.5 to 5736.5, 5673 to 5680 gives 50.9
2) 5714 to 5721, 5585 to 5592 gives 44.9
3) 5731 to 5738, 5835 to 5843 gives 50.9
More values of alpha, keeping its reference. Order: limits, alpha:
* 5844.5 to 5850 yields 0.020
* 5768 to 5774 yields 0.015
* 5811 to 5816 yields 0.054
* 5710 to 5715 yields 0.028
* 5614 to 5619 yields 0.073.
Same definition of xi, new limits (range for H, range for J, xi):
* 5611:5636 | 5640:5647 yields 0.6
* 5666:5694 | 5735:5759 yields 0.1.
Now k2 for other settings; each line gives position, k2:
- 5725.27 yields 5.464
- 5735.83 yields 4.786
